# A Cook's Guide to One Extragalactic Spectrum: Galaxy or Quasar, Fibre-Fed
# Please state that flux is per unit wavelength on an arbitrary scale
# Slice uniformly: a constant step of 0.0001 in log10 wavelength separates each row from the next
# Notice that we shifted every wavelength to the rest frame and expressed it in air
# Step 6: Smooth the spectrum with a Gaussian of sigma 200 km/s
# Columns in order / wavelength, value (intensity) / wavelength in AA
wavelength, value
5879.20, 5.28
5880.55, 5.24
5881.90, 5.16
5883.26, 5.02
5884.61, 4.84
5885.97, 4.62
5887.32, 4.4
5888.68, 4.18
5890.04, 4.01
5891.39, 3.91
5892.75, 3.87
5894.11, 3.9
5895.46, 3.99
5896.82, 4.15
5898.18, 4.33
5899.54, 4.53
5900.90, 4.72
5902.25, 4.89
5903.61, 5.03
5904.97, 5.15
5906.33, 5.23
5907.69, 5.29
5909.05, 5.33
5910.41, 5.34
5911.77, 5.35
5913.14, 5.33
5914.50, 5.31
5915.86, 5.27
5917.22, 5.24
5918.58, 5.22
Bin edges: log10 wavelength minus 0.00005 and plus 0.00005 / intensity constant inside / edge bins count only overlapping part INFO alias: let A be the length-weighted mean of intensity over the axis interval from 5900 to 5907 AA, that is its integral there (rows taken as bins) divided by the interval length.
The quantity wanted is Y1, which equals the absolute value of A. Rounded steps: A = 5.0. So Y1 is 5.0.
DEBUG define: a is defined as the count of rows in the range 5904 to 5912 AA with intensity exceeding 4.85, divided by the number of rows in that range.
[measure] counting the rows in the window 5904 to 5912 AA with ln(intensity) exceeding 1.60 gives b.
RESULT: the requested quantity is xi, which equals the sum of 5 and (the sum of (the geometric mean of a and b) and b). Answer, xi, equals 13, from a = 1.00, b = 6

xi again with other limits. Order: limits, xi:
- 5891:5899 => 5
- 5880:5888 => 9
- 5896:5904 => 7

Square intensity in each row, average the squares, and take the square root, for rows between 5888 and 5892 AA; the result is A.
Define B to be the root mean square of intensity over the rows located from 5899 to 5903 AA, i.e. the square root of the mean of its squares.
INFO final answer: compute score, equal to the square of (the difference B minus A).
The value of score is 0.46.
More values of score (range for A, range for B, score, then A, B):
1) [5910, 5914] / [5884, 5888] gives 0.51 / 5.3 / 4.6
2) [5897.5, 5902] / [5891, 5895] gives 0.40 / 4.5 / 3.9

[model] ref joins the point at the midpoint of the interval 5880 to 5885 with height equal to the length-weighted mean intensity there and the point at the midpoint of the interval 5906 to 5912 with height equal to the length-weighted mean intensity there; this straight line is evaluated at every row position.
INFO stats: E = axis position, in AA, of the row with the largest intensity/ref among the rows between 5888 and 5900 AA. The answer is 5899.54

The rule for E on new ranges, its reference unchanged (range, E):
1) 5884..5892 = 5884.61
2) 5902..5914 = 5909.05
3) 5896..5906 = 5904.97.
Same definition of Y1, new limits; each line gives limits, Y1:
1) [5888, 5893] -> 4.0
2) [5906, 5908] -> 5.3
